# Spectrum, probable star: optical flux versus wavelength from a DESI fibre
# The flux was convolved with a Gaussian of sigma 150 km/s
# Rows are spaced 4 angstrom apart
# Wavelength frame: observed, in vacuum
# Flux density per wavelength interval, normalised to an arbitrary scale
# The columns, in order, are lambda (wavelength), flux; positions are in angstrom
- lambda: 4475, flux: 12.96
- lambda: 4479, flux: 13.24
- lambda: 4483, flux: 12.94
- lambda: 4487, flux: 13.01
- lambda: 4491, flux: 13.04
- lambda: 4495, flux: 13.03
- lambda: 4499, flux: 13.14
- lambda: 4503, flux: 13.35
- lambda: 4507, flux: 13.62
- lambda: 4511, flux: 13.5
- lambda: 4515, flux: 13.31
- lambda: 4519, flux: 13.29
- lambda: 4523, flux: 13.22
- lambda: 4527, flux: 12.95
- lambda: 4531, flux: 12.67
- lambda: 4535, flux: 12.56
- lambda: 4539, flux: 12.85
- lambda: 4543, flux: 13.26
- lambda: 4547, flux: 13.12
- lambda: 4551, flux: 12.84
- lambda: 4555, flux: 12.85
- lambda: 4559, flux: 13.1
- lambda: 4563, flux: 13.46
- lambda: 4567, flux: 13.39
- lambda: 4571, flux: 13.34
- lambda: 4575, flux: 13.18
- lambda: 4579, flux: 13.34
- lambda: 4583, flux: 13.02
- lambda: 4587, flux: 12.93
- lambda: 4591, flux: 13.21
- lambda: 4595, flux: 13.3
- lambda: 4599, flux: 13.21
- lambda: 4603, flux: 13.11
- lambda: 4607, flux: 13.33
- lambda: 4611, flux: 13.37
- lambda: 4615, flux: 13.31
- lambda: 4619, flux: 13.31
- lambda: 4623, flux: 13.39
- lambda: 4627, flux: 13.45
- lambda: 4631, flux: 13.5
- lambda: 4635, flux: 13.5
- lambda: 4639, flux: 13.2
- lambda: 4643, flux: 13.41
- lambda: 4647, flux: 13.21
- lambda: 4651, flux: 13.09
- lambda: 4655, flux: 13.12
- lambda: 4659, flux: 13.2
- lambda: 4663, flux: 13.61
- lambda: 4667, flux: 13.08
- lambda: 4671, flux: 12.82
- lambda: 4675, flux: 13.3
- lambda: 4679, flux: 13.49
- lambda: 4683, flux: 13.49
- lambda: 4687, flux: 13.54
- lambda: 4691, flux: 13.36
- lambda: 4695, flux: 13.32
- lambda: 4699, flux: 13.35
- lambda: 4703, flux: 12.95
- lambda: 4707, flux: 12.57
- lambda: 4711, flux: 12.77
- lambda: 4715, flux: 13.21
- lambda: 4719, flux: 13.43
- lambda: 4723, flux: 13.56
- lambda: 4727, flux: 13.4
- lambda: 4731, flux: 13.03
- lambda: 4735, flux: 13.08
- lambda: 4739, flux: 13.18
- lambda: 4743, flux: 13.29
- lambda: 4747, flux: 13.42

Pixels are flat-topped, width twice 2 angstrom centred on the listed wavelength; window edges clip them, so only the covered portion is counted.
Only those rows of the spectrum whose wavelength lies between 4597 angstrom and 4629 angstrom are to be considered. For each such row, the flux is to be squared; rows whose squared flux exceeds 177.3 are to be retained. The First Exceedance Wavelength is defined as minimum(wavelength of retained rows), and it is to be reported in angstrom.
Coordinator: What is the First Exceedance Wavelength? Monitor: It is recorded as 4607 angstrom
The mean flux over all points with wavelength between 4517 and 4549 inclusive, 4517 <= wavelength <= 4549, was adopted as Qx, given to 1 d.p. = 13.0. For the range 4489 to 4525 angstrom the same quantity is 13.3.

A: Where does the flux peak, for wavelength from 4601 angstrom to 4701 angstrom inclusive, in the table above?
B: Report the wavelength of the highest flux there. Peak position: 4663 angstrom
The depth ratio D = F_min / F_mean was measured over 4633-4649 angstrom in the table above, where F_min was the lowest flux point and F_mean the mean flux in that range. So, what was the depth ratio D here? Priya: 0.990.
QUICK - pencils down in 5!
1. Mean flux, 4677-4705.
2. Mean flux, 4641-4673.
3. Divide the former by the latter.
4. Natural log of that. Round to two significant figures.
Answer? 0.012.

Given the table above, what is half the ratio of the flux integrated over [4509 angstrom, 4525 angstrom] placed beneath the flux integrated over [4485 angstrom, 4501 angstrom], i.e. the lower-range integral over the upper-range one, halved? 0.490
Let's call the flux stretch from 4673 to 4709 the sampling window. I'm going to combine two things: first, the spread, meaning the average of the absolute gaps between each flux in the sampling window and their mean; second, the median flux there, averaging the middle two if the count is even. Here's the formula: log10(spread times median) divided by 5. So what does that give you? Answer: 0.10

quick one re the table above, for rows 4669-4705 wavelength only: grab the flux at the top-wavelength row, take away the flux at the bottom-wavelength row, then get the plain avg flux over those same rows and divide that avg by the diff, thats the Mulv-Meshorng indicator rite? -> 102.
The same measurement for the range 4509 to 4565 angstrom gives -327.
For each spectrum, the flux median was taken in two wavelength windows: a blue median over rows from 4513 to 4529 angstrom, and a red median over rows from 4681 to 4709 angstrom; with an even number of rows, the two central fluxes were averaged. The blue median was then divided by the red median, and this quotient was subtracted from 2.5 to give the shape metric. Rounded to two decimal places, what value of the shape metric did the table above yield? 1.51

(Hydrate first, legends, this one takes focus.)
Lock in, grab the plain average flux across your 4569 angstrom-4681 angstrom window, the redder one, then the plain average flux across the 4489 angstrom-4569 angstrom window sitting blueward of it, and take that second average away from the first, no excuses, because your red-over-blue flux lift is 0.13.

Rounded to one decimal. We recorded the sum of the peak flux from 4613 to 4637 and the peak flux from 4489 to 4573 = 27.1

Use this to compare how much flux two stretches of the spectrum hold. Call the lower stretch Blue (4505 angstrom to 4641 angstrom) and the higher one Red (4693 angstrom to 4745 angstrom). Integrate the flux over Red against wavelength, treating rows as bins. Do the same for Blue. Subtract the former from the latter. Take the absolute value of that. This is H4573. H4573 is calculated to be 1111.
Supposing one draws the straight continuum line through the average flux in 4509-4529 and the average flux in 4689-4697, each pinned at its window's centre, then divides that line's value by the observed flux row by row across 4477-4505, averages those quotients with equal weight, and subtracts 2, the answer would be -0.99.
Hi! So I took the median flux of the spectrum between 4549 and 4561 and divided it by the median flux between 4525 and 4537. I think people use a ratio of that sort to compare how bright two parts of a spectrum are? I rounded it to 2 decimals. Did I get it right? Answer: 1.01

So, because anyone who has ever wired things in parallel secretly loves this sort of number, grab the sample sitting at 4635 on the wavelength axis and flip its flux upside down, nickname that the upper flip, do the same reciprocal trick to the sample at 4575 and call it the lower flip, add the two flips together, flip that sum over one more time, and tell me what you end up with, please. 6.67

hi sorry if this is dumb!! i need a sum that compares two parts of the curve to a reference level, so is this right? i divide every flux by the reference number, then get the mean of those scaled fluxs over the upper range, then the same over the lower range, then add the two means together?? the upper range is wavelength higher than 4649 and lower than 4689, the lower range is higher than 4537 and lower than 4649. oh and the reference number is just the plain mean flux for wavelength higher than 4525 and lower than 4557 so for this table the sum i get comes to 2.06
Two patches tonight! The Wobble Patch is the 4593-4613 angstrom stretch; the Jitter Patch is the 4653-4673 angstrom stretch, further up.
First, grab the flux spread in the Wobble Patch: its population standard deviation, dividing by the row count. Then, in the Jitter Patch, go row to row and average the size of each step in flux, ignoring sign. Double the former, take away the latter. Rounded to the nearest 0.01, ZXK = -0.13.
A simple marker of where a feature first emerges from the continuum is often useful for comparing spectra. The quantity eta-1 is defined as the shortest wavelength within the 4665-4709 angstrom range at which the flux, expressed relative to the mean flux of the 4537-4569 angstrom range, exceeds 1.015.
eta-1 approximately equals 4679 angstrom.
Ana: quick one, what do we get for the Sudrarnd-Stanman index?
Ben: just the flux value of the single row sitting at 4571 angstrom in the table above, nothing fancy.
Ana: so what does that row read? 13.34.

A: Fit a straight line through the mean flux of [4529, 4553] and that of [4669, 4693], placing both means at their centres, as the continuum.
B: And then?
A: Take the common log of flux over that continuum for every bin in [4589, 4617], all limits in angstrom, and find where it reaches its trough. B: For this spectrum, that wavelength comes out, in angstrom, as 4603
